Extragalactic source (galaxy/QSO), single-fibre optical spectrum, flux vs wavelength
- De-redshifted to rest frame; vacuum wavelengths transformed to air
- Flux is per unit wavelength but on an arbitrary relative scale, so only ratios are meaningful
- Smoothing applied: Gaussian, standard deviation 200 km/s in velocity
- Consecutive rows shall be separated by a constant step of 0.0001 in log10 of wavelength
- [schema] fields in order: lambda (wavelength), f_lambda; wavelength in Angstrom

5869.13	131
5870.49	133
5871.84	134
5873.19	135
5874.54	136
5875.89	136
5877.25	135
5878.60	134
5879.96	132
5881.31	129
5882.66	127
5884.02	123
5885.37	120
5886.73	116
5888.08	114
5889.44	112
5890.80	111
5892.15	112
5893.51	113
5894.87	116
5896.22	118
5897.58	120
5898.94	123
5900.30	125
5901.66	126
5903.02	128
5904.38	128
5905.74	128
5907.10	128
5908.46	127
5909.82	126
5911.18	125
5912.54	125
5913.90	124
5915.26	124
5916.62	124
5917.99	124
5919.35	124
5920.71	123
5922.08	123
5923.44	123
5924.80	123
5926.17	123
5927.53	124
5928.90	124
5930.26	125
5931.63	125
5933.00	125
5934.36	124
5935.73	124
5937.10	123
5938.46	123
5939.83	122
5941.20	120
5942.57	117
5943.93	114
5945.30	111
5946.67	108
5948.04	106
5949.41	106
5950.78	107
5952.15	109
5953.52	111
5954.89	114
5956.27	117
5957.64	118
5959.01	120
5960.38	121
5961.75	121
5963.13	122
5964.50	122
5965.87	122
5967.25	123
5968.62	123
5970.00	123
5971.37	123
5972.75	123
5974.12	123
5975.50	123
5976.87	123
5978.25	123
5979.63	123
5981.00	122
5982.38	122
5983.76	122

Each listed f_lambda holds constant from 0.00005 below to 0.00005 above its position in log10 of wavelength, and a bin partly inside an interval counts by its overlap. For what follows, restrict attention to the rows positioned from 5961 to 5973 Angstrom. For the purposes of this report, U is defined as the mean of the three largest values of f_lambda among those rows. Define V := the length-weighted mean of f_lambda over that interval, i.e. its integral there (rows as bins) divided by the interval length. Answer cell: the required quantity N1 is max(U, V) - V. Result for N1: 0.6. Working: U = 123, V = 122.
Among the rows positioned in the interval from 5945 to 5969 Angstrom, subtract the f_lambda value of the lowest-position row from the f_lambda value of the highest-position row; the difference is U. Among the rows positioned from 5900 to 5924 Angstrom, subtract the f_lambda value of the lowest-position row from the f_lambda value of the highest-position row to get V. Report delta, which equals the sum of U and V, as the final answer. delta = 10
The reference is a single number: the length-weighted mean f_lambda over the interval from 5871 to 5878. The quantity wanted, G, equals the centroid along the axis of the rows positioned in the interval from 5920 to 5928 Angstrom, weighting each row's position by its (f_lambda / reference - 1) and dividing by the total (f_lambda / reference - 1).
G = 5924.1 Angstrom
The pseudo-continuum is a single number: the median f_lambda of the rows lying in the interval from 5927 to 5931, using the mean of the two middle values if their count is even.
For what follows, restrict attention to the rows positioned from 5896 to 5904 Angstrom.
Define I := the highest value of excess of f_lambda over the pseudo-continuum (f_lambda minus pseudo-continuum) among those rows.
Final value 4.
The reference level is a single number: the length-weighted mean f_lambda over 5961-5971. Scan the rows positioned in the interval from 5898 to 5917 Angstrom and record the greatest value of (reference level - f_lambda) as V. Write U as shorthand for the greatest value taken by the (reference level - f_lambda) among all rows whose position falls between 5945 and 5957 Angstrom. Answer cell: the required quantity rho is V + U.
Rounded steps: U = 16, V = -0.7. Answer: 16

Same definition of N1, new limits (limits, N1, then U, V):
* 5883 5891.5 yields 3.3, 120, 116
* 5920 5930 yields 0.3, 124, 123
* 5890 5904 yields 7.0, 126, 119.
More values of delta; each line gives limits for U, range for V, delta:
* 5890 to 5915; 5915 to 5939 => 12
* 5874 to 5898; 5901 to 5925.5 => -19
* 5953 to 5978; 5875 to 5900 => -1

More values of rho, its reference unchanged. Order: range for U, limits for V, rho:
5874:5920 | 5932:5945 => 20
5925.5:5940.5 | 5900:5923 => 0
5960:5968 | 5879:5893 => 13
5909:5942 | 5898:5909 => 2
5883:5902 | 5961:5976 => 13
